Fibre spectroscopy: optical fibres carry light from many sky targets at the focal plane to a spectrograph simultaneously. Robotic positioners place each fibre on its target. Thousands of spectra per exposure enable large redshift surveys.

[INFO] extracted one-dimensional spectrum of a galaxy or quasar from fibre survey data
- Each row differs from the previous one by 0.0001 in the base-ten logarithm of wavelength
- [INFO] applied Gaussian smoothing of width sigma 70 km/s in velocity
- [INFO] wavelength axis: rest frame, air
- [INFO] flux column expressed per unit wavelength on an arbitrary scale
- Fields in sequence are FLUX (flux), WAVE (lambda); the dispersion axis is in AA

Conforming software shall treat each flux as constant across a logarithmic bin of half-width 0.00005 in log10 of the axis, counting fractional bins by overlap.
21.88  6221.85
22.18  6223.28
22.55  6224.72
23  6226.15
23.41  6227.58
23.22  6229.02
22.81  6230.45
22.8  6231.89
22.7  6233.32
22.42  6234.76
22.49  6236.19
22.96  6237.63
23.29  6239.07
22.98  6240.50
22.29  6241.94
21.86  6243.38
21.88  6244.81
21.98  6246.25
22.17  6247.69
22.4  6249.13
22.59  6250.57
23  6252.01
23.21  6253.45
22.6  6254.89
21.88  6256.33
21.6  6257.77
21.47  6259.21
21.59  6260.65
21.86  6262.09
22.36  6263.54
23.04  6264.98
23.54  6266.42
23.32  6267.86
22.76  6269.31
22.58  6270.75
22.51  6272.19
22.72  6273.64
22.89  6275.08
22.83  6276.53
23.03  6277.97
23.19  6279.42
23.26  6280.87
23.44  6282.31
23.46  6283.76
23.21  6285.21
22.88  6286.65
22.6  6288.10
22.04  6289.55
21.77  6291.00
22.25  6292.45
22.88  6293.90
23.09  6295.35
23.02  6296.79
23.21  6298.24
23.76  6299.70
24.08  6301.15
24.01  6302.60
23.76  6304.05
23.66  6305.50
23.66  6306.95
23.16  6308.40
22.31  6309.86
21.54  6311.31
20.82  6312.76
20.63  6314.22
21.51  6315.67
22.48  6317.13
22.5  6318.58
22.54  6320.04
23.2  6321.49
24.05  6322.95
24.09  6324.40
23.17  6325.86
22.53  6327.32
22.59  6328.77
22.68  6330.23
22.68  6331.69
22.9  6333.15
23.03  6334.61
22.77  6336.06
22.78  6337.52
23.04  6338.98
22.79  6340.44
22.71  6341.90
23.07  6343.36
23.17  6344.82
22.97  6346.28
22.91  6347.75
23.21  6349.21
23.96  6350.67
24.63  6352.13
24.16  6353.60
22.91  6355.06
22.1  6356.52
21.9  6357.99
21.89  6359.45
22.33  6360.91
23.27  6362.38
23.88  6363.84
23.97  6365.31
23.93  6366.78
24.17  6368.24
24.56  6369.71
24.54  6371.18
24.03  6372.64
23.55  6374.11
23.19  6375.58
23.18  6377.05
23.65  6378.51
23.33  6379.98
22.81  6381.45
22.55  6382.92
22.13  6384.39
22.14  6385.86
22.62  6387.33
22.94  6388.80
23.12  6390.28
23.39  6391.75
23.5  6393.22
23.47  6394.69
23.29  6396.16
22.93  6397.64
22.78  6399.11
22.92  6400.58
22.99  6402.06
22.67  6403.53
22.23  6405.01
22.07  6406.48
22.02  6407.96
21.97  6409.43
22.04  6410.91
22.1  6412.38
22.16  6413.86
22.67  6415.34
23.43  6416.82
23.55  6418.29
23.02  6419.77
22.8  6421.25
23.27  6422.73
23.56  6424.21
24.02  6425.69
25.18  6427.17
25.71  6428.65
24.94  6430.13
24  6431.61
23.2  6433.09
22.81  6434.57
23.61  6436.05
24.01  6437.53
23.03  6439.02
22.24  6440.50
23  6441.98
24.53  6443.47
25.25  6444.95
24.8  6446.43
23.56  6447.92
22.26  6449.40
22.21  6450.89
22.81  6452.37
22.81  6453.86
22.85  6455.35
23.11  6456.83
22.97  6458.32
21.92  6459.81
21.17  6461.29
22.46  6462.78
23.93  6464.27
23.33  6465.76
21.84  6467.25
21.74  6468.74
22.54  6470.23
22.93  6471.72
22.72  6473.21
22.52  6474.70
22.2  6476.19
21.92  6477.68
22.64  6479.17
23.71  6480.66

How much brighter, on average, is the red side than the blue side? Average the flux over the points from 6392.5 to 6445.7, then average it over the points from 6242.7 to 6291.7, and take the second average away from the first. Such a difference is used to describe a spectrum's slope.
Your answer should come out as 0.68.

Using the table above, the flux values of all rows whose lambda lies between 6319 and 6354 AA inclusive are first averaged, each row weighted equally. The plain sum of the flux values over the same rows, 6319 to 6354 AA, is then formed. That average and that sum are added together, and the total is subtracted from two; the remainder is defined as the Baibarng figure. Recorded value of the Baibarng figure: -577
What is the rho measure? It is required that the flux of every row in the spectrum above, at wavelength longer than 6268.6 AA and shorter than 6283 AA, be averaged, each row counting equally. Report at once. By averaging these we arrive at 22.9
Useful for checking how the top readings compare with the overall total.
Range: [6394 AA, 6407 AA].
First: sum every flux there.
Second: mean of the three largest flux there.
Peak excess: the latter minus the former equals -182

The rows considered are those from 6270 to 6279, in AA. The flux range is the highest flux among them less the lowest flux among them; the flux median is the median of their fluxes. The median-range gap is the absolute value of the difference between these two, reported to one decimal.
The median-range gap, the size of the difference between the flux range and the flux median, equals 22.3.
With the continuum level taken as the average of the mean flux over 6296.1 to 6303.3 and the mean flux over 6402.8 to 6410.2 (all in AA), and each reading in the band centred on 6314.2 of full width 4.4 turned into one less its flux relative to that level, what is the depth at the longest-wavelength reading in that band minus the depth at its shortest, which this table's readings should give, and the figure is -0.030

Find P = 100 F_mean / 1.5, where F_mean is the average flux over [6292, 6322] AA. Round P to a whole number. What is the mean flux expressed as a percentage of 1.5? 1518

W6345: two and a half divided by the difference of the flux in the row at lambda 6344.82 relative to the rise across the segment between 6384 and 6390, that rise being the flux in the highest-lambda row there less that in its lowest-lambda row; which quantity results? 0.112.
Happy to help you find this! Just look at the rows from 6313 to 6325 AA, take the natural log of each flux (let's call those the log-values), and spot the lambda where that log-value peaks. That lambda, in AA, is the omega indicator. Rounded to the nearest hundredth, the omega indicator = 6324.40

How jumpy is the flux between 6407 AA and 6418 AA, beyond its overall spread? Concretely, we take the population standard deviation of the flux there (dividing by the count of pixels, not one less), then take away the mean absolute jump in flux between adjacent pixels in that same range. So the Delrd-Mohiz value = 0.24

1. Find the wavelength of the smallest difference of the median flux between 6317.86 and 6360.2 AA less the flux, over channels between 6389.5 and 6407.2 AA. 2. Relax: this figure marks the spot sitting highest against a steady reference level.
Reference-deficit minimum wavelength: 6393.22 AA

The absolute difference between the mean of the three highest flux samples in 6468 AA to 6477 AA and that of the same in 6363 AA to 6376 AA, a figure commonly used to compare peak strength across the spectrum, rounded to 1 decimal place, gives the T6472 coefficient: 1.7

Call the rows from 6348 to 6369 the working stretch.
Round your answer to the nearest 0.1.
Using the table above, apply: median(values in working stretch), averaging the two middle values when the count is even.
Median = 23.6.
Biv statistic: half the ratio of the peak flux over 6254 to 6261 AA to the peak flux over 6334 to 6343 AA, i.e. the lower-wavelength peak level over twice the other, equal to 0.490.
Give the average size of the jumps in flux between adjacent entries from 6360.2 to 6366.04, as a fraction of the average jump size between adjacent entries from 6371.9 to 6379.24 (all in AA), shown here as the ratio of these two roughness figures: 1.7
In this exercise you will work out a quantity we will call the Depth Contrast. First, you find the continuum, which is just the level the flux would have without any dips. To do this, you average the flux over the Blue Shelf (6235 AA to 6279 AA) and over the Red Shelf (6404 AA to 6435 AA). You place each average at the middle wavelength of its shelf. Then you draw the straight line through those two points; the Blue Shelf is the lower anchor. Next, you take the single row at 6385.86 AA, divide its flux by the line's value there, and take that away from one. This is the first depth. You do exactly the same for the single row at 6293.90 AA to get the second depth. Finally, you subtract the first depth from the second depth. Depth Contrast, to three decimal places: -0.048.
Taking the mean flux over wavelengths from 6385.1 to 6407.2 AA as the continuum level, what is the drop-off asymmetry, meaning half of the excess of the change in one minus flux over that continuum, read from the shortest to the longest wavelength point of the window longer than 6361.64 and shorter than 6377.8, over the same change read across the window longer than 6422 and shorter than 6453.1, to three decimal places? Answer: -0.008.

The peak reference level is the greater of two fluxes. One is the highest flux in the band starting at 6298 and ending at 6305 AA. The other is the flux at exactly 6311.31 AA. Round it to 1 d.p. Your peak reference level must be 24.1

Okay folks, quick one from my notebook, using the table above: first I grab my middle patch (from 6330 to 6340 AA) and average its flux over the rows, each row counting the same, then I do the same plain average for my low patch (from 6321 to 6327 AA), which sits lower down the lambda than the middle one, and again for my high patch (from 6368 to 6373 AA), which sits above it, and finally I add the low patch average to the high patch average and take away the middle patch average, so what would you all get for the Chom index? 25.1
